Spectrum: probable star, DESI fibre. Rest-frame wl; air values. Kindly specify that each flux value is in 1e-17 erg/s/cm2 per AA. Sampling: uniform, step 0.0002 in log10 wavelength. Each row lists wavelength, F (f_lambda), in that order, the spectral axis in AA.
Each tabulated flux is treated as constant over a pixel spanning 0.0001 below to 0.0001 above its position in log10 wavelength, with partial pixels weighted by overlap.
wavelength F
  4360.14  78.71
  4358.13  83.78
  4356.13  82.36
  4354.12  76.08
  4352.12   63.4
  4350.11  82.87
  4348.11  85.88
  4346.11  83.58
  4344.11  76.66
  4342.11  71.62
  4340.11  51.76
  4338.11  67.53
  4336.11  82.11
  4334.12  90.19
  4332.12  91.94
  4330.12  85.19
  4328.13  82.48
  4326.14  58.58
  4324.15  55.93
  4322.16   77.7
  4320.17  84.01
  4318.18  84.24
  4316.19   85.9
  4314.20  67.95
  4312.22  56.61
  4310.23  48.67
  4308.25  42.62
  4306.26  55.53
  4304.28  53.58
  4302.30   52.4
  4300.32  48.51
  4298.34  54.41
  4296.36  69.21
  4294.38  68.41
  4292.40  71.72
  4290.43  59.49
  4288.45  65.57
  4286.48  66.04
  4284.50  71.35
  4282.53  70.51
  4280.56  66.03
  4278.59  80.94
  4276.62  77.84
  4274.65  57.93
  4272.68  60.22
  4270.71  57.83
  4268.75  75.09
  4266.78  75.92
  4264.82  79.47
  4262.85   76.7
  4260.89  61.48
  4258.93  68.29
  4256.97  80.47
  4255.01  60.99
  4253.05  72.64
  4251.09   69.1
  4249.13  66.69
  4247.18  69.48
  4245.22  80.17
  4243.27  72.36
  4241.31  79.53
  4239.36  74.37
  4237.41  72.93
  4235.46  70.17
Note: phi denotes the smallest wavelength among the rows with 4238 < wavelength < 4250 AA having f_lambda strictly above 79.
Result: 4241.31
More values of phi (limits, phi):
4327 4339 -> 4328.13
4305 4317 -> 4316.19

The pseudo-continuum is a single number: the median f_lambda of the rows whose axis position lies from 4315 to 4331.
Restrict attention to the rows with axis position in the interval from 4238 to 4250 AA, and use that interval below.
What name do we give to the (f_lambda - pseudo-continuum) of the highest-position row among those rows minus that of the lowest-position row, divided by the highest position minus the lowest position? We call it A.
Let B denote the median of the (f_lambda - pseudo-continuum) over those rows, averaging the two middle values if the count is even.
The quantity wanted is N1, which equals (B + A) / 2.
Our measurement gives -5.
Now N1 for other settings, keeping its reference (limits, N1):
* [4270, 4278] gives -10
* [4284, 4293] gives -9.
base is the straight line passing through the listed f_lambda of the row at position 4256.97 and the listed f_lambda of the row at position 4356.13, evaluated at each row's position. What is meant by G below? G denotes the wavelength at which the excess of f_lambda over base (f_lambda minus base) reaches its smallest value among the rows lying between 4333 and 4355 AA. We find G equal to 4340.11 AA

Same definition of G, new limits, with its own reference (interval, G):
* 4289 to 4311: 4308.25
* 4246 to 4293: 4270.71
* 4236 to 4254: 4249.13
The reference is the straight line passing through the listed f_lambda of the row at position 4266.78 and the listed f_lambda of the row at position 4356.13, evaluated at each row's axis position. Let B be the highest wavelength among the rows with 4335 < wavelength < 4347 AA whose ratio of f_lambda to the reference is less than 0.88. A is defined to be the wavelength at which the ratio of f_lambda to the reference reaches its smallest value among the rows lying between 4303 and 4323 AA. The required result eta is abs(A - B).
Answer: 31.9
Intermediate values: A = 4308.25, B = 4340.11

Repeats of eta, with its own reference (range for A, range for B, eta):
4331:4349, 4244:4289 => 51.7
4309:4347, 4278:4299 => 11.9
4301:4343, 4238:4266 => 47.4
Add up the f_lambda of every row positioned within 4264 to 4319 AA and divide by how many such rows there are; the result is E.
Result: 65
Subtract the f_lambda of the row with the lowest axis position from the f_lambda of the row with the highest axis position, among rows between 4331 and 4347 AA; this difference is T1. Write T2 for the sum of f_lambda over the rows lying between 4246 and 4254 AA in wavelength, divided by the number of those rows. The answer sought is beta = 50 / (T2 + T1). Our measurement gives 0.82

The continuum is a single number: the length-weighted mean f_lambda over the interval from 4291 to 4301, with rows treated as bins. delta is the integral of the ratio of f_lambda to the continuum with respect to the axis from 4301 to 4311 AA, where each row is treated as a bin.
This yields 8 AA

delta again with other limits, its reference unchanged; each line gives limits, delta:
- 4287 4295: 8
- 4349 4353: 5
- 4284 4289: 5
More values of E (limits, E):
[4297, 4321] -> 61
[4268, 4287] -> 68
